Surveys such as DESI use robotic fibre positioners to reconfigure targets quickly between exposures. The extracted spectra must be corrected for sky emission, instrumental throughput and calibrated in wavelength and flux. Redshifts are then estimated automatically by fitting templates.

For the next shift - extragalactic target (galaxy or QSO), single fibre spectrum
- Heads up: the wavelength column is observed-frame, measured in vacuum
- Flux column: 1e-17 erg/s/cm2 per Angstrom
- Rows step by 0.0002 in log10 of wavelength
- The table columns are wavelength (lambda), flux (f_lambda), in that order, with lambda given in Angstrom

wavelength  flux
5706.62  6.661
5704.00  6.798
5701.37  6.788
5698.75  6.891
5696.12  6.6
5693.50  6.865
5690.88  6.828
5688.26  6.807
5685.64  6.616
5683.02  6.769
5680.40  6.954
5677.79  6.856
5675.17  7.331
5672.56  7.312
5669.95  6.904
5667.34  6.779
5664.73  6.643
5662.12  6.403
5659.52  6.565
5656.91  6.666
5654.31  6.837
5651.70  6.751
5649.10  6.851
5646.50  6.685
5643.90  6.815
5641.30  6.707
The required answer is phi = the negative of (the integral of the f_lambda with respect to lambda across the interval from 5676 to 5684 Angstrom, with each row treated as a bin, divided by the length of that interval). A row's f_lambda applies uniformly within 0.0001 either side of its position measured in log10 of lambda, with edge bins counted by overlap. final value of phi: -6.89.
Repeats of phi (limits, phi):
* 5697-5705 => -6.81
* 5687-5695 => -6.83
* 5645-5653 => -6.77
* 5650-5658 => -6.76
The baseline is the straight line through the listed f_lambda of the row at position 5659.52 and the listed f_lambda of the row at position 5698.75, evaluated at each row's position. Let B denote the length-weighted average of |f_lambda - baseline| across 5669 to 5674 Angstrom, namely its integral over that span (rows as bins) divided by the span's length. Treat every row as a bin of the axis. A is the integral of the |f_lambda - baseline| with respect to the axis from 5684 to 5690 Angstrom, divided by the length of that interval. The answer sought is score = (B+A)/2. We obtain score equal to 0.27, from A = 0.07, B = 0.465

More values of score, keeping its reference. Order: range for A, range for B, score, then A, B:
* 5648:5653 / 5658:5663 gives 0.20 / 0.31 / 0.085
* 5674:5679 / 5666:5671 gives 0.29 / 0.39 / 0.197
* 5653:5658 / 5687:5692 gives 0.11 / 0.22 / 0.003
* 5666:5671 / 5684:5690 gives 0.14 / 0.20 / 0.074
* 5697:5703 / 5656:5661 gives 0.07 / 0.08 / 0.061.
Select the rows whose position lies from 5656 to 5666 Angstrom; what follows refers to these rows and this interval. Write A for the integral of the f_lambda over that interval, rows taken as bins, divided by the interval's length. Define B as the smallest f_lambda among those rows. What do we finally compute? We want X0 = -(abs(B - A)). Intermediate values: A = 6.57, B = 6.403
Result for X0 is -0.16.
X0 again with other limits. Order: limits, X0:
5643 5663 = -0.30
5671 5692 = -0.32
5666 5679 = -0.26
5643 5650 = -0.09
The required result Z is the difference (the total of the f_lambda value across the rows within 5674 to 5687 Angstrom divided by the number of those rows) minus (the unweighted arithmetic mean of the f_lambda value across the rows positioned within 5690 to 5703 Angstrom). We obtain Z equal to 0.11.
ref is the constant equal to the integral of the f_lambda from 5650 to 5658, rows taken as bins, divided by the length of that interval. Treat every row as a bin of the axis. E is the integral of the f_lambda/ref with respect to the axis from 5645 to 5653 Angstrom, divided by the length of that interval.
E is 1.00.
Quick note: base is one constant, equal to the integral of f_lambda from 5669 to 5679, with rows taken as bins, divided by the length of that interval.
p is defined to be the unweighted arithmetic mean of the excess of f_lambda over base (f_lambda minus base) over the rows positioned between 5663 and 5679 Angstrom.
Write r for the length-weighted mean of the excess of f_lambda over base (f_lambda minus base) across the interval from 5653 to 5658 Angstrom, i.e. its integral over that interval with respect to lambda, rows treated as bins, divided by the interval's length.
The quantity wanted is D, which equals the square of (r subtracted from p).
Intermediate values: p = -0.14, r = -0.35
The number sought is 0.05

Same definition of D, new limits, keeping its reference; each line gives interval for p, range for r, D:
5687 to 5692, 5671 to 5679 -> 0.12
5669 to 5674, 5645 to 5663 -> 0.18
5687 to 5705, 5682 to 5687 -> 0.01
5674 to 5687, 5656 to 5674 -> 0.02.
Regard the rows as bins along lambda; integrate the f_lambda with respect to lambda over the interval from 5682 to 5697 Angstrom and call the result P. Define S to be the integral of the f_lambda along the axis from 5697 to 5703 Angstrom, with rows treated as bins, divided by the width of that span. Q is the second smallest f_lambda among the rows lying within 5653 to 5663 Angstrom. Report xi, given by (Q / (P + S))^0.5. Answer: 0.246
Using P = 101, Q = 6.565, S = 6.81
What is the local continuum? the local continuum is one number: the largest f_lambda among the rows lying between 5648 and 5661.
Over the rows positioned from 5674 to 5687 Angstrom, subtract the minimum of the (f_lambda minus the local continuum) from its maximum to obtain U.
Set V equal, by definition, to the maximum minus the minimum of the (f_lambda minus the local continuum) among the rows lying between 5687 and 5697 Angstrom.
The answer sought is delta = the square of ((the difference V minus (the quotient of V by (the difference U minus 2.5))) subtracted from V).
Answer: 0.022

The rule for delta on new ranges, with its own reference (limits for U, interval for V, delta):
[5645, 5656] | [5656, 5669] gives 0.026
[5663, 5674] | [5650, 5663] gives 0.056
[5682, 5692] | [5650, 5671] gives 0.048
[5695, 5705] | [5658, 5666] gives 0.012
